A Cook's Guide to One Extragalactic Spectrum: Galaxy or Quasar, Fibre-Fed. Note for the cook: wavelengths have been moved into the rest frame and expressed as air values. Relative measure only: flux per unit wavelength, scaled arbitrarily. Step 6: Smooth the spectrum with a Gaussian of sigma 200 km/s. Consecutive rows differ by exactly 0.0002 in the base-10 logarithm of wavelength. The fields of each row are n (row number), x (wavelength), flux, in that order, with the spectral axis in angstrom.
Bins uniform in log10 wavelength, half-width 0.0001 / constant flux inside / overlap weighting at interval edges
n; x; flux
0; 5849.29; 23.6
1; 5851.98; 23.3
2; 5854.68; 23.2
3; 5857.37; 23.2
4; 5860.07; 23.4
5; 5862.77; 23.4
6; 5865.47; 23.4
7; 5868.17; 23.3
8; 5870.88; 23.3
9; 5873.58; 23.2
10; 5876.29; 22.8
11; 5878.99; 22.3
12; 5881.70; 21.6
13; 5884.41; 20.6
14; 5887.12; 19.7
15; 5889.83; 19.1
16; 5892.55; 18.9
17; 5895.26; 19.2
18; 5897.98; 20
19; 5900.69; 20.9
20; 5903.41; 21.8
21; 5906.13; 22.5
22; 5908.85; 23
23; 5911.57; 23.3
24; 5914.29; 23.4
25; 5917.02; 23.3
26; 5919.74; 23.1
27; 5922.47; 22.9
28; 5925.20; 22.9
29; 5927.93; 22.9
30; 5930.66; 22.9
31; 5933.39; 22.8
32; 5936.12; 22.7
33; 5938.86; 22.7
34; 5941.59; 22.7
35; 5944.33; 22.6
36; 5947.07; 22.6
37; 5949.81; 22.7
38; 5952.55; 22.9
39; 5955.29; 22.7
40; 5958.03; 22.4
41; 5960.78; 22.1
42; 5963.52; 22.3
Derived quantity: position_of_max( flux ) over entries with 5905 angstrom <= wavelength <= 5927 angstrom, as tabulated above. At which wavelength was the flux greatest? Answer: 5914.29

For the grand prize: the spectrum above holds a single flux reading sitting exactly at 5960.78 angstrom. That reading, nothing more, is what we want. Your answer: 22.1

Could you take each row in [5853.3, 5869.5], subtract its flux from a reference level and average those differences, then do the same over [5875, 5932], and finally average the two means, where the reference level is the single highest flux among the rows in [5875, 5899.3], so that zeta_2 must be 0.26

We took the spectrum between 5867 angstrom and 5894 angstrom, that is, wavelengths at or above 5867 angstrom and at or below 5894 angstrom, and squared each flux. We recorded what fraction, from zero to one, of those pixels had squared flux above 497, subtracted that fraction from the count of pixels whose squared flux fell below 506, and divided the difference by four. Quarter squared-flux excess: 1.4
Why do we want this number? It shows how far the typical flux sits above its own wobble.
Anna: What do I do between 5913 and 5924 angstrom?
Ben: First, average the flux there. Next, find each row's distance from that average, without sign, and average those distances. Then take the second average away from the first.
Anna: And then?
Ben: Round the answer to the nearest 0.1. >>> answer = 23.0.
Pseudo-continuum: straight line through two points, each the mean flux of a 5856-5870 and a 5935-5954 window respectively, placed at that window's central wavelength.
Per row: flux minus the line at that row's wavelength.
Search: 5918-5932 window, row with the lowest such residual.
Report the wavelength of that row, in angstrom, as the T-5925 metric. 5922.47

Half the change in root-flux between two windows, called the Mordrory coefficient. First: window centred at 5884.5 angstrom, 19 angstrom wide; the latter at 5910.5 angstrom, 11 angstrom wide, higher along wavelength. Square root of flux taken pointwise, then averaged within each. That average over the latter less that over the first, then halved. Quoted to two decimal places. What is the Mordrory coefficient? 0.13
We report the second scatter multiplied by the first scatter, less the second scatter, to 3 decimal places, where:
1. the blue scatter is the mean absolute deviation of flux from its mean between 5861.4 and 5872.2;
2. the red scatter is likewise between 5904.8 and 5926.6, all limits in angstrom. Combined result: -0.214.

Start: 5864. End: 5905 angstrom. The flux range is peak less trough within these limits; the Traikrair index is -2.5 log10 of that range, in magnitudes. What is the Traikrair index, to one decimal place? -1.6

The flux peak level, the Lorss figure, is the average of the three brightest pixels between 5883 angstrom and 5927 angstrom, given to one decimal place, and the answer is 23.3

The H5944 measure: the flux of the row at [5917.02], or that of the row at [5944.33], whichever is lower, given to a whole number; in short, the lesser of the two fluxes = 23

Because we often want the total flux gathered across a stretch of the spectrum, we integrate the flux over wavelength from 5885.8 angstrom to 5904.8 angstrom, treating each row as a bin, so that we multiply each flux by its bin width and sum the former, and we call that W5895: 379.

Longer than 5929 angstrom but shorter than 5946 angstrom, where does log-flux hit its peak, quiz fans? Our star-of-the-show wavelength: 5930.66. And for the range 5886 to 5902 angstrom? 5900.69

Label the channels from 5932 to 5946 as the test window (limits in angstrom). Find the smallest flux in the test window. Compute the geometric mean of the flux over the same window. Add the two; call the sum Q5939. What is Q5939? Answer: 45.3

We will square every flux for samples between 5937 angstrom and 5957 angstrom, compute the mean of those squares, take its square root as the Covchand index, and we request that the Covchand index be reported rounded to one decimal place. 22.7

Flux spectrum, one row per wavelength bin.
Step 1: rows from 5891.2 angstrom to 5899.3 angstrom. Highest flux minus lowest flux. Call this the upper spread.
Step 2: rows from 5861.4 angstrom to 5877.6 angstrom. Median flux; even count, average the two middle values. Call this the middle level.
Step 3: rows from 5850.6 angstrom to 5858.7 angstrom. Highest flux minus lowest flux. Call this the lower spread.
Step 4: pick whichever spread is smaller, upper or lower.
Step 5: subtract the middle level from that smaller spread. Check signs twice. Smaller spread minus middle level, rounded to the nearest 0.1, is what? -23.2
